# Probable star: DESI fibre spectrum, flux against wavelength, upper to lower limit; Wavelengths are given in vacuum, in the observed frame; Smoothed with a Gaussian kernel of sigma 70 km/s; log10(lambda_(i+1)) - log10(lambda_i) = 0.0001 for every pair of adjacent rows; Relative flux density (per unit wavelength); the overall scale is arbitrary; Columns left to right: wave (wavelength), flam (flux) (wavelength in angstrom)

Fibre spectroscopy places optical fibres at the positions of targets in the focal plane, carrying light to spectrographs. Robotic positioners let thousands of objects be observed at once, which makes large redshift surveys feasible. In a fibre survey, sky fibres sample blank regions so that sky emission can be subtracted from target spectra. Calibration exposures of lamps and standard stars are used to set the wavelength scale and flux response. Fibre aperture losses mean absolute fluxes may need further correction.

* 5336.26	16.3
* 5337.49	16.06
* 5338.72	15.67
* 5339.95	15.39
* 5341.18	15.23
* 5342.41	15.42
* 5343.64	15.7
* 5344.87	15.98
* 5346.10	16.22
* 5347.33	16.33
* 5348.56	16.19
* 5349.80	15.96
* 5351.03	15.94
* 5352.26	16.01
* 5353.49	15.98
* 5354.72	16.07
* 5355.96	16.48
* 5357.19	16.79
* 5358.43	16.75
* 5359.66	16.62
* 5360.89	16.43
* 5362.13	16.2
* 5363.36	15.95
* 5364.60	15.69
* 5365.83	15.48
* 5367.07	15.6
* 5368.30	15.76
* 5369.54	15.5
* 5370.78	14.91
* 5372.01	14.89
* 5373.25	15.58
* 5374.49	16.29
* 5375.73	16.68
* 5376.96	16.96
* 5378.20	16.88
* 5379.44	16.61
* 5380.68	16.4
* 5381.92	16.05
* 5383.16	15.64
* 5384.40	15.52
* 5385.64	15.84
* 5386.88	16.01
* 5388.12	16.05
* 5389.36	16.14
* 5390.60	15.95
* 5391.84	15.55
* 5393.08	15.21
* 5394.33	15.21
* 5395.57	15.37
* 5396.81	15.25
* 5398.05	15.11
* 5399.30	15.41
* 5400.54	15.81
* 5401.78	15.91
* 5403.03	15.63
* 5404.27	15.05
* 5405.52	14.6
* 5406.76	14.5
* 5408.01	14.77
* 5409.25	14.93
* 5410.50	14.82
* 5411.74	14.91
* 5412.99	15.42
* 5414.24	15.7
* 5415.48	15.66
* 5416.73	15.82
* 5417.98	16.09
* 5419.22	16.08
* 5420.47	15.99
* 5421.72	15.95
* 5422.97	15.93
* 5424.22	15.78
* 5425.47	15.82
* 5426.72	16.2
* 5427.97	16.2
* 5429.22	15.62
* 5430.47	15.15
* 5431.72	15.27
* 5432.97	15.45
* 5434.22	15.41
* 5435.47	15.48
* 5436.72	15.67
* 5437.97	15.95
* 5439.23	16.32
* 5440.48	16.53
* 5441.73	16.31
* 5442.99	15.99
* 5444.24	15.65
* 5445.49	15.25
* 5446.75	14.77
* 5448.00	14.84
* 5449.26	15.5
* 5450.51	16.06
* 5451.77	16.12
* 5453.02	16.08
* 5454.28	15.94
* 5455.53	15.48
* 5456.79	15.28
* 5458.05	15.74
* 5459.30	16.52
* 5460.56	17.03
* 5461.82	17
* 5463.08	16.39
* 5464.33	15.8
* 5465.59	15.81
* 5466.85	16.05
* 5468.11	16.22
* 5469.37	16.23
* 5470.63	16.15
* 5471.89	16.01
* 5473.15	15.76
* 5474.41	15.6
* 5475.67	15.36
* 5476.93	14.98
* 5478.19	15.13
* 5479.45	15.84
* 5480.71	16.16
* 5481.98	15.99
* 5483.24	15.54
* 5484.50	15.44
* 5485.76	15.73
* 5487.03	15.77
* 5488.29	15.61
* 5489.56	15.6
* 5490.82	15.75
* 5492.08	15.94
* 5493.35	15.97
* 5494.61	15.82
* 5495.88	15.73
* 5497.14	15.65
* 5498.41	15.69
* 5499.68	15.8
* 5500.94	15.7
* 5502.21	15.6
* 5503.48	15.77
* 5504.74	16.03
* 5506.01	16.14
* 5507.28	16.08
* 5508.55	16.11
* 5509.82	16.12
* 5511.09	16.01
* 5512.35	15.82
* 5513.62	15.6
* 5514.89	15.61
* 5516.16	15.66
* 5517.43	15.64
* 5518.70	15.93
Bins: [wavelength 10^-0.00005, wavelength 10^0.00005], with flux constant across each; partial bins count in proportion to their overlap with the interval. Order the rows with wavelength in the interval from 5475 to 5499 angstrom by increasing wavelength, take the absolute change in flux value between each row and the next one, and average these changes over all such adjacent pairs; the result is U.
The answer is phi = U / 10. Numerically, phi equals 0.0195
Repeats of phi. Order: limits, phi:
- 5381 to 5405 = 0.0231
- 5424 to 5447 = 0.0261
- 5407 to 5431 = 0.0189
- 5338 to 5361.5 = 0.0178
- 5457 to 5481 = 0.0299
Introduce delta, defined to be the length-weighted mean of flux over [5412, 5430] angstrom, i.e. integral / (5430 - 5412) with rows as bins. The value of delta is 15.84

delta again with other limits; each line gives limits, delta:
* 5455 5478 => 15.95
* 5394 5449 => 15.54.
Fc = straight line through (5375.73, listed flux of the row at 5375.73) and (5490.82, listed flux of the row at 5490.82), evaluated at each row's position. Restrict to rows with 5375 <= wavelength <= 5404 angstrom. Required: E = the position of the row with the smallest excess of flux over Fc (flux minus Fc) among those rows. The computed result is 5398.05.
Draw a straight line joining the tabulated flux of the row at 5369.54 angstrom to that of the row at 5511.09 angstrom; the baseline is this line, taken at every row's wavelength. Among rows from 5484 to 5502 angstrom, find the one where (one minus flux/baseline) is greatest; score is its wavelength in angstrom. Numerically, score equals 5484.50 angstrom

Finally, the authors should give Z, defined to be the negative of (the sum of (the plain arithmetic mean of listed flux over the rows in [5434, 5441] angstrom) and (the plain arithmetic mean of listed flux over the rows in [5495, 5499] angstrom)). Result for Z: -31.6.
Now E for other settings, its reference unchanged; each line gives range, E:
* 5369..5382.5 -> 5372.01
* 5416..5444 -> 5430.47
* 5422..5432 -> 5430.47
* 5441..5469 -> 5446.75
